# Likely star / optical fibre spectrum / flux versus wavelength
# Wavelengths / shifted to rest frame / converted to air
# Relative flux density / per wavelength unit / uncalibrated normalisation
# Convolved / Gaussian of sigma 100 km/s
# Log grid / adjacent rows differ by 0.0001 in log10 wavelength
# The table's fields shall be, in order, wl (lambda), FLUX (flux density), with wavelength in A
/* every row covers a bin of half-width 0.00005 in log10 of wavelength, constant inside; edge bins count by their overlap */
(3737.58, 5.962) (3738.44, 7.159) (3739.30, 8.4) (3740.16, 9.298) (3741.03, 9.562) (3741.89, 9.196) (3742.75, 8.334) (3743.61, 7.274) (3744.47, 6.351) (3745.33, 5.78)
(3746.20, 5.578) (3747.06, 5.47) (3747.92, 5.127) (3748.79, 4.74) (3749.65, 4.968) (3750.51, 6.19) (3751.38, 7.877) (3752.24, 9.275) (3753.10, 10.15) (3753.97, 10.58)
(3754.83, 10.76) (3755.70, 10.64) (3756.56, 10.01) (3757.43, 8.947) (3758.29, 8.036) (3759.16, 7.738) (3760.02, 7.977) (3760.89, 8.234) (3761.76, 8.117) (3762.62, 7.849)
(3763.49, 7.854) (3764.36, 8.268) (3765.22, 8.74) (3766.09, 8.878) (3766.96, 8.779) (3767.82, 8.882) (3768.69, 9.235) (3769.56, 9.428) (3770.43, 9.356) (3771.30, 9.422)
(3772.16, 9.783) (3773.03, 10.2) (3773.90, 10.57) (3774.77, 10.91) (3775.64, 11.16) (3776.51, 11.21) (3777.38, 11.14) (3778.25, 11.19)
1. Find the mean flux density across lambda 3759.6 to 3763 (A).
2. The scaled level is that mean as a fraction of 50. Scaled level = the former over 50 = 0.161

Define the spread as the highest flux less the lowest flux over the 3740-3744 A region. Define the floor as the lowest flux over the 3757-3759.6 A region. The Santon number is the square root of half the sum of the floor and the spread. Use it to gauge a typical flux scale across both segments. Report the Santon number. 2.24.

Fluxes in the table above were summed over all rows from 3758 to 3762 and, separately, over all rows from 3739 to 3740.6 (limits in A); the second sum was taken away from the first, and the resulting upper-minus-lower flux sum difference 22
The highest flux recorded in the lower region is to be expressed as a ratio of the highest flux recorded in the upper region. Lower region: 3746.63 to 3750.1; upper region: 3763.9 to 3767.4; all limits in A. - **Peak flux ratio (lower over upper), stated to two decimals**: 0.62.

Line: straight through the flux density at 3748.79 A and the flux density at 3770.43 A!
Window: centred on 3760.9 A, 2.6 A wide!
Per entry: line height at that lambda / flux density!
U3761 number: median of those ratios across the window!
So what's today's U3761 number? 0.89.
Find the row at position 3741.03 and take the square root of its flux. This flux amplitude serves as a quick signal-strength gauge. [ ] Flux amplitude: 3.09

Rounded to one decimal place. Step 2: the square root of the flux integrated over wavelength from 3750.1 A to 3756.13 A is 7.5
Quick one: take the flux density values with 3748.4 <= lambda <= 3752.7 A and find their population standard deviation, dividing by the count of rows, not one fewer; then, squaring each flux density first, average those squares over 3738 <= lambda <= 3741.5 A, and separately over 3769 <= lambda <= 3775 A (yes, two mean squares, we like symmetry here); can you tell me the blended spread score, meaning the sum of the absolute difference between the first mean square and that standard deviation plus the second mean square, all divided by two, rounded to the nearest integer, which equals 86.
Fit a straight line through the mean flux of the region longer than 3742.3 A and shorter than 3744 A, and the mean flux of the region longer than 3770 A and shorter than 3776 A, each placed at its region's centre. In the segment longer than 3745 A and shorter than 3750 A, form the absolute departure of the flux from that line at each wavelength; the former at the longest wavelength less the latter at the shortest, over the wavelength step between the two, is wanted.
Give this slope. 0.27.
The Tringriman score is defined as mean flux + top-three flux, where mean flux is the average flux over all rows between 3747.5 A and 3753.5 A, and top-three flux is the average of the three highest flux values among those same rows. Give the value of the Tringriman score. 16.0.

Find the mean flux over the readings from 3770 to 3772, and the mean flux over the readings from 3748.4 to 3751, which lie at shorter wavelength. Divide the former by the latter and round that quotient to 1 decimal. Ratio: 1.8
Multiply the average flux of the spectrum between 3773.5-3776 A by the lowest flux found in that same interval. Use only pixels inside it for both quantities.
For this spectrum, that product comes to 115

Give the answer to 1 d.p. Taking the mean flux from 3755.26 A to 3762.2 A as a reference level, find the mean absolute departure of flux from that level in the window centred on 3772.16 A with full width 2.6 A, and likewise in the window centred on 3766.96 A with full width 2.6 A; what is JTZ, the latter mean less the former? -1.0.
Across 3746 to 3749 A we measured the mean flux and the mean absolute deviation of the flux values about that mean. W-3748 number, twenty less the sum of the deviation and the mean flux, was 14.5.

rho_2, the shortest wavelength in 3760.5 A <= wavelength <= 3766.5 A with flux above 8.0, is 3760.89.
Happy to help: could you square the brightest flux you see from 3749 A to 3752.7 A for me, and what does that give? 86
